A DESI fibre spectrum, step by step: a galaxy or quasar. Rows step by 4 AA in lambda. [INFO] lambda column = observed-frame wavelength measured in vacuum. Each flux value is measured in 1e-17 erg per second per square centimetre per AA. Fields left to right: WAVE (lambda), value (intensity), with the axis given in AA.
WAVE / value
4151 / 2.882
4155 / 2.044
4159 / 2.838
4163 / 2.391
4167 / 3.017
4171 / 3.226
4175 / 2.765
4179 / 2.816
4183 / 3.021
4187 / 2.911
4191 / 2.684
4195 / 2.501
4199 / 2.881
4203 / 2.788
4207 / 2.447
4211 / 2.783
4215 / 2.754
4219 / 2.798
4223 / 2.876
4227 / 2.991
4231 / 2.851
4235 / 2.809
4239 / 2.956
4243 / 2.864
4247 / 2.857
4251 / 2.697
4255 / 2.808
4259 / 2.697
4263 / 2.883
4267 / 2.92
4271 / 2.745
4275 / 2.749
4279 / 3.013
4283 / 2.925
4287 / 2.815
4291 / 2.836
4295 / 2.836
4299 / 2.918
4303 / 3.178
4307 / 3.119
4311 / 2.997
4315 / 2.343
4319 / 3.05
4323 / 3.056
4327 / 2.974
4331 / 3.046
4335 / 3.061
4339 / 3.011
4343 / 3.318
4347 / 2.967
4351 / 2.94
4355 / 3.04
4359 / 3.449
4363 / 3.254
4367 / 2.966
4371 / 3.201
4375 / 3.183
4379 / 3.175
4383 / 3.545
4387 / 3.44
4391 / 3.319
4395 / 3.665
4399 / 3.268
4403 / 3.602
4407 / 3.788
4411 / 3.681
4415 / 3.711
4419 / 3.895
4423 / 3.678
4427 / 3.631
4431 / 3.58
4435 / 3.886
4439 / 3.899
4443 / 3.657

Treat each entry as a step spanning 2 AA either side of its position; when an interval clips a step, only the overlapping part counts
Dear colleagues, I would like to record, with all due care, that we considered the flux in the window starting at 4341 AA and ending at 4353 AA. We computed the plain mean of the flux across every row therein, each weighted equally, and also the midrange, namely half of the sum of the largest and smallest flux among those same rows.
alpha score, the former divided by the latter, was 0.98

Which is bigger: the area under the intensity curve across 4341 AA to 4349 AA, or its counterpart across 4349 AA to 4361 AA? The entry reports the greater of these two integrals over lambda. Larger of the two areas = 38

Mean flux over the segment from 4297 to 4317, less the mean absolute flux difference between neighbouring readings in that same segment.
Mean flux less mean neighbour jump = 2.64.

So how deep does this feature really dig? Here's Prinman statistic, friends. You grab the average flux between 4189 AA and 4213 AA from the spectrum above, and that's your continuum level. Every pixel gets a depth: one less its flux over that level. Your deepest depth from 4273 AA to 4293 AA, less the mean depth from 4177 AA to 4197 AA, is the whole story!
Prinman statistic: 0.01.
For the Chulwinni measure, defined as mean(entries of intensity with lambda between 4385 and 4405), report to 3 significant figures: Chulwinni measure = 3.46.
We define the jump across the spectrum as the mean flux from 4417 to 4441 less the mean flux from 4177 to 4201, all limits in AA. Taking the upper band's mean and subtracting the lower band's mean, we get 1.0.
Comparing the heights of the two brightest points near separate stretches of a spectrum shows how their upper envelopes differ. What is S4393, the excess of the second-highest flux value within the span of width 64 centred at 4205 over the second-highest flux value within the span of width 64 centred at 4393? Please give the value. -0.8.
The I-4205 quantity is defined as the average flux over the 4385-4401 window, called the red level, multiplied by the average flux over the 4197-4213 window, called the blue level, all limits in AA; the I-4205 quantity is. 9.3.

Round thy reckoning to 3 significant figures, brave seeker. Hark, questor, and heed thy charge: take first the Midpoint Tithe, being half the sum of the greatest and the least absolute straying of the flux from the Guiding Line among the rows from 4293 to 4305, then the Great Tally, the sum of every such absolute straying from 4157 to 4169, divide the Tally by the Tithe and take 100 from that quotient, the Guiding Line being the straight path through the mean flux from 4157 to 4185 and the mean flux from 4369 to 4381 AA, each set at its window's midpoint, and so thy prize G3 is -96.2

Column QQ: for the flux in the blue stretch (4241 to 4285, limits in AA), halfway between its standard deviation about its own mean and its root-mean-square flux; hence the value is 1.47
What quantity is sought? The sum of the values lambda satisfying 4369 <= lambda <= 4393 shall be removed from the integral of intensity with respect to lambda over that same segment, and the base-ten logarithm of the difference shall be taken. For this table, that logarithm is 1.775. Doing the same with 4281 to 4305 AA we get 1.720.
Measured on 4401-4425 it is 1.826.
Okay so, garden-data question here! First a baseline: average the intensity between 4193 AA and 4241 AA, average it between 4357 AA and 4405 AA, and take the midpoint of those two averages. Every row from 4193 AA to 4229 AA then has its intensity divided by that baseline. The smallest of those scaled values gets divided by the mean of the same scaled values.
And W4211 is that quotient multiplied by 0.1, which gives 0.089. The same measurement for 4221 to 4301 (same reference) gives 0.095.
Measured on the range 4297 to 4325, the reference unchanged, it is 0.079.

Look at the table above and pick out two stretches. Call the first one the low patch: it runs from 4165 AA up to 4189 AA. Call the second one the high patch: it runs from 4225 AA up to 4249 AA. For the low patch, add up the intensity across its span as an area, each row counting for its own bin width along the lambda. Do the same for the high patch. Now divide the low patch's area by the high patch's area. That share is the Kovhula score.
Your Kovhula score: 1.02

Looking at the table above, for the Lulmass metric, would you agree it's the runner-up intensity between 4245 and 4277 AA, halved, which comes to 1.44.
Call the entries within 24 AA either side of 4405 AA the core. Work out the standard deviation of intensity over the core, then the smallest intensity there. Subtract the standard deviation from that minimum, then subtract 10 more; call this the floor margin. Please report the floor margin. -6.9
